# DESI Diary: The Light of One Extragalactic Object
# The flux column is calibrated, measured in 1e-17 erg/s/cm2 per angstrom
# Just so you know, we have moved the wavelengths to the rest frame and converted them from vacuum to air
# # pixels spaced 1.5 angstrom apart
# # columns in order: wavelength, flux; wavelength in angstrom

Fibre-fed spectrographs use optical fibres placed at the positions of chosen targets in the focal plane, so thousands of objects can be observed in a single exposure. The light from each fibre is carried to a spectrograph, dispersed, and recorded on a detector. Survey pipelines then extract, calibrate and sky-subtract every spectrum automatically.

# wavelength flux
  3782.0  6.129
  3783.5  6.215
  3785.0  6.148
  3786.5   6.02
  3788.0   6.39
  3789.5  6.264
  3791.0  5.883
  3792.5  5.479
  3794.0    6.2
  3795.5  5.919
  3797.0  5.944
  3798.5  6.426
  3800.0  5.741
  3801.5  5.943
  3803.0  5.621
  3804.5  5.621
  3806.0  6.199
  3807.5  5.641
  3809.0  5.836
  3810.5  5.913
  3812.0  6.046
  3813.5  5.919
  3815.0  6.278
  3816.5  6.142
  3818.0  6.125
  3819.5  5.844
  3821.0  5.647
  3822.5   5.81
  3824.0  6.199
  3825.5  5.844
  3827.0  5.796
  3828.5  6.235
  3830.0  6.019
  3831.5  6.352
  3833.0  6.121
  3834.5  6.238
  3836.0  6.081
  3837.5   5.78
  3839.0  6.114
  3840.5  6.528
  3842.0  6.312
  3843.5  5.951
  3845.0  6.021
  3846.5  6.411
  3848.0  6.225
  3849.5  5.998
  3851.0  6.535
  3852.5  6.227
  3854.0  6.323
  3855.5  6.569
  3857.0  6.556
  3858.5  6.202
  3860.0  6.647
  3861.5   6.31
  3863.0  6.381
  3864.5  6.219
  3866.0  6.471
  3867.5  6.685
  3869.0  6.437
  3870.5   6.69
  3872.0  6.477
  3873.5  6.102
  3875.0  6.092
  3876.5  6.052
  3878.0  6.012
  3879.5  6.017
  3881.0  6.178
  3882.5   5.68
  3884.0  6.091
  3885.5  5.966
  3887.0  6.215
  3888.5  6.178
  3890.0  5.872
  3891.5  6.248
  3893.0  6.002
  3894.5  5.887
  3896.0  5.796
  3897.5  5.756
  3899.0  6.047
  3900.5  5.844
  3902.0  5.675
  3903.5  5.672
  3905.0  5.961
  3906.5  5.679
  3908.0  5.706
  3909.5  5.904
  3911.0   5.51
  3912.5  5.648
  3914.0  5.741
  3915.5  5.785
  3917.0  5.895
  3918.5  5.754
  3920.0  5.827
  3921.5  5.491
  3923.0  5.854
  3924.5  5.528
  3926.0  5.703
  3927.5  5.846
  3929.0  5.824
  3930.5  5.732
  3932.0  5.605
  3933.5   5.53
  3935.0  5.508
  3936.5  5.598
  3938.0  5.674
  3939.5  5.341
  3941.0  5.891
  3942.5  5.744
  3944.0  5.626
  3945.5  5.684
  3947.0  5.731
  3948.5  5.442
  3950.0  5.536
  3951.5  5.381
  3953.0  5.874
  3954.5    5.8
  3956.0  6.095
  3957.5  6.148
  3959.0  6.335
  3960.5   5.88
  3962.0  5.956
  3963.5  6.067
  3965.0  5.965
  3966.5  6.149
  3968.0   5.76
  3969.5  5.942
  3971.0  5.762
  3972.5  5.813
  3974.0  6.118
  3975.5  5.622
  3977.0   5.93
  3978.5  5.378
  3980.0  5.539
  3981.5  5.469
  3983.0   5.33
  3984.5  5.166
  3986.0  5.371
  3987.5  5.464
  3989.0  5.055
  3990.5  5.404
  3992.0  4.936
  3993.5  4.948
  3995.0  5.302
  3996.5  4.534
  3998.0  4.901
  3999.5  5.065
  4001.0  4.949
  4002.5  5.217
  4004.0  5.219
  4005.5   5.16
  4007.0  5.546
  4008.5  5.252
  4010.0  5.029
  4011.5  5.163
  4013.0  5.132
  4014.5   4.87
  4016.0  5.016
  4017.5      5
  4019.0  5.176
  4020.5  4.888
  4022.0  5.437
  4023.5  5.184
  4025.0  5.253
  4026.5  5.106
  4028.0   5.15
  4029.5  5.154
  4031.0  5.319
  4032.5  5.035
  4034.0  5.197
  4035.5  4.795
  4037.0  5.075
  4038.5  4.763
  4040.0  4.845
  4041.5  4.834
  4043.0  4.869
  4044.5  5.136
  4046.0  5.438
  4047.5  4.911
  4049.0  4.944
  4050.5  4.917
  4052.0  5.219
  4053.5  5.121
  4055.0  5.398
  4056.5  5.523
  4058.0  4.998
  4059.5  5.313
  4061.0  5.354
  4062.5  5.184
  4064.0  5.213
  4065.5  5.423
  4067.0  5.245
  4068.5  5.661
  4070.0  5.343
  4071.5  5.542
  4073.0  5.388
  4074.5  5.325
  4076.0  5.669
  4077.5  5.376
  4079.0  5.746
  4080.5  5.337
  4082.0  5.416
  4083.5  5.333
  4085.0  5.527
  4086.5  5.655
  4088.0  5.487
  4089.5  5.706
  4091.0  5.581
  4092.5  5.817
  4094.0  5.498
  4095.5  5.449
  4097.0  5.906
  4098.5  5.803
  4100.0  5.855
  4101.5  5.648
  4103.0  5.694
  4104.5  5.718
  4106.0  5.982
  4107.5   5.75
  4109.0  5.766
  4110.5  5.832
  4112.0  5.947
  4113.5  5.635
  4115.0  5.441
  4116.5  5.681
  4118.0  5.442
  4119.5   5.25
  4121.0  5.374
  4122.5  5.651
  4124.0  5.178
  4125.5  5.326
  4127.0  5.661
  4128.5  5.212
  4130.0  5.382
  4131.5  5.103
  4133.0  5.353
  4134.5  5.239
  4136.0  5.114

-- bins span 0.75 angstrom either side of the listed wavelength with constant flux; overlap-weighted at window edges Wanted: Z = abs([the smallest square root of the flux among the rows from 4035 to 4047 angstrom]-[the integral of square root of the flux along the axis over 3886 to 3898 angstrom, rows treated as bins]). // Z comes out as 27.2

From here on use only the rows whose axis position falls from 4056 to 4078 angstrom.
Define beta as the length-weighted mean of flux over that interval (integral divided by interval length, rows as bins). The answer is 5.37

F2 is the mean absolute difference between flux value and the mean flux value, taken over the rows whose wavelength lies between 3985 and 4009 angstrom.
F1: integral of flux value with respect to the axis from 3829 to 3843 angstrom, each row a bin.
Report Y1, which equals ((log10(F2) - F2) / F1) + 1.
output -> 0.990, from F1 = 86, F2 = 0.20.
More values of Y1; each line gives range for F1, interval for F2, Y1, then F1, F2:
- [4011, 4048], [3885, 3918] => 0.995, 188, 0.15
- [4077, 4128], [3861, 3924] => 0.997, 286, 0.24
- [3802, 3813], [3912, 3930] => 0.983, 64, 0.10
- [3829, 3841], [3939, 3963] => 0.988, 74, 0.22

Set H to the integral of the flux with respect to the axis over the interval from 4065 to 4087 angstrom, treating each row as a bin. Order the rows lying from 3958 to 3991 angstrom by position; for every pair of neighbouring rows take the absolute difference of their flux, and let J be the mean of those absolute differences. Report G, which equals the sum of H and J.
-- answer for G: 120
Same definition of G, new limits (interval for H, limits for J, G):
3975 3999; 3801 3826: 127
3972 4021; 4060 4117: 257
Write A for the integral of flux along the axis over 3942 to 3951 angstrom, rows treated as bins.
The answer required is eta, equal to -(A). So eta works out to -51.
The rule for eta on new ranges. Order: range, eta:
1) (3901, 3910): -52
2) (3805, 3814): -53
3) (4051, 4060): -47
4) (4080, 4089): -49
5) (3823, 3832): -55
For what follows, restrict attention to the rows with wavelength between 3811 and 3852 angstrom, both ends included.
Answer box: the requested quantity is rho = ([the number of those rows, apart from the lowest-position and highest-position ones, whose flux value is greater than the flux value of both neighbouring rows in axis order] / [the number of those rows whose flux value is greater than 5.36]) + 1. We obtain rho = 1.26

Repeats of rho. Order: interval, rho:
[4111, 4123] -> 1.14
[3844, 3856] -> 1.25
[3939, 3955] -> 1.40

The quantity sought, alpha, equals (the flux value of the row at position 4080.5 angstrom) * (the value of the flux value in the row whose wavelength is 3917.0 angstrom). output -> 31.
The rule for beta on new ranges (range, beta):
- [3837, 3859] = 6.26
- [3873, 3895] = 6.04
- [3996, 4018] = 5.08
